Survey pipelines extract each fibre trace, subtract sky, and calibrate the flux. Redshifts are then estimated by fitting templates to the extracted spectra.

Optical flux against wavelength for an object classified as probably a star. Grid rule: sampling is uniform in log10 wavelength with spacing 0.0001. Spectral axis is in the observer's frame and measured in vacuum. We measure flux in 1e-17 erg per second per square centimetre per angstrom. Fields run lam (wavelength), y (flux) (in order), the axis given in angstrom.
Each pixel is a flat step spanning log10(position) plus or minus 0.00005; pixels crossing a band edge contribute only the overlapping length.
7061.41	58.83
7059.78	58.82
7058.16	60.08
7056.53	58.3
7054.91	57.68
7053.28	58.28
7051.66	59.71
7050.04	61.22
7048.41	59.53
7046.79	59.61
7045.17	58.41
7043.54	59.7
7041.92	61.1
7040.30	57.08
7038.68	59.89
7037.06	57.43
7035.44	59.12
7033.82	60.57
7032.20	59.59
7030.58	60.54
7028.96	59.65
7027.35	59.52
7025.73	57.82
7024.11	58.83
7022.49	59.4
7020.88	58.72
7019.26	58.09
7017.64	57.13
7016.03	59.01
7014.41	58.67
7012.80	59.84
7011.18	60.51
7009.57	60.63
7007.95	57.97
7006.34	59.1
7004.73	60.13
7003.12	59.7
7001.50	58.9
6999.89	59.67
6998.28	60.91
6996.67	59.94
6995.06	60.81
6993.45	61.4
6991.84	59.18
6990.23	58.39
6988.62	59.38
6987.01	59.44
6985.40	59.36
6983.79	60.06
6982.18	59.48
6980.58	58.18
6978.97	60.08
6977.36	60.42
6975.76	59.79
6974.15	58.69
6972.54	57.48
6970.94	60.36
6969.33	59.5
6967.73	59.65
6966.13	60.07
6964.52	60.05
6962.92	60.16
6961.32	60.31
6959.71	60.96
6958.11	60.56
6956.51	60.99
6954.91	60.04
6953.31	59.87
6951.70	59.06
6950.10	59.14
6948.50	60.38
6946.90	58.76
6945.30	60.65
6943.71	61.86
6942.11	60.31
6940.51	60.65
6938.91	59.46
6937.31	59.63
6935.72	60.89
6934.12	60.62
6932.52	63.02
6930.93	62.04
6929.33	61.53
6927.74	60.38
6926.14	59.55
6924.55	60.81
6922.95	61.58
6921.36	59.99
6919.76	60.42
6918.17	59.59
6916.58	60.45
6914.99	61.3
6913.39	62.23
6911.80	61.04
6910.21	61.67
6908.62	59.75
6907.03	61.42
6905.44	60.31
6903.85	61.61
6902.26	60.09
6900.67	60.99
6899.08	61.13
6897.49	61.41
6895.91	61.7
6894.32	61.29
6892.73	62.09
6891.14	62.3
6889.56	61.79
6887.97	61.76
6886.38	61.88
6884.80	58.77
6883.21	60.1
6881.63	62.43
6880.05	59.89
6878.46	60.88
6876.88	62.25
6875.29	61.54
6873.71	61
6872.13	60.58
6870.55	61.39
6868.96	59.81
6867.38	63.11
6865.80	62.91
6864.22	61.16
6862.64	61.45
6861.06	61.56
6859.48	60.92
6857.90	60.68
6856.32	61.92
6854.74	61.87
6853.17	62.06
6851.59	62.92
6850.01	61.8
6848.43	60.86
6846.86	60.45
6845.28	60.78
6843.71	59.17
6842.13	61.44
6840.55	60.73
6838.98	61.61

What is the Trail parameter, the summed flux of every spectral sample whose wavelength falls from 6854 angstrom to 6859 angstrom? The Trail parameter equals 184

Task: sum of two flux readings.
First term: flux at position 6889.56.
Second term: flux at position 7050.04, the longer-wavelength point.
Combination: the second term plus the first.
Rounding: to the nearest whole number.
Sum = 123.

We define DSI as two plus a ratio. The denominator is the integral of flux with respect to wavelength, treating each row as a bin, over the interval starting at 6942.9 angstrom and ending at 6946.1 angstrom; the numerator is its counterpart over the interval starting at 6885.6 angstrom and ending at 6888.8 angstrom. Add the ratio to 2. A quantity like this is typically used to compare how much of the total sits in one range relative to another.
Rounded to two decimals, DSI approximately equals 3.00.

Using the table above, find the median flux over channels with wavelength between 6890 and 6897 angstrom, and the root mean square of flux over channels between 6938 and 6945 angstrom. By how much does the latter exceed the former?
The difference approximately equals -1.3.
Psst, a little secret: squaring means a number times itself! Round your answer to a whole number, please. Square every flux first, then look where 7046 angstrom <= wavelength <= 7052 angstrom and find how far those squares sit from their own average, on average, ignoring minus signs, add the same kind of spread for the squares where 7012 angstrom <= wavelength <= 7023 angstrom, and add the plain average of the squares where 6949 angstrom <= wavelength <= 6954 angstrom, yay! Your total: 3669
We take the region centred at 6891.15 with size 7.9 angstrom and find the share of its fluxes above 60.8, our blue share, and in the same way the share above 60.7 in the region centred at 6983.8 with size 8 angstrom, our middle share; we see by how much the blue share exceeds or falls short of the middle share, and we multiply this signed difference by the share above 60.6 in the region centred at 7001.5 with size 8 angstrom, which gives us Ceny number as 0.200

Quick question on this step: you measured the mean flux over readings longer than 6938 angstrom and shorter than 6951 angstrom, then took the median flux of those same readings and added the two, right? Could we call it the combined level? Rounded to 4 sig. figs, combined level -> 120.5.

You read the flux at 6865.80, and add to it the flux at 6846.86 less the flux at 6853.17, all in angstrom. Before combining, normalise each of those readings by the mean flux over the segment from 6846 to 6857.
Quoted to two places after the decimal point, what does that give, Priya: 0.99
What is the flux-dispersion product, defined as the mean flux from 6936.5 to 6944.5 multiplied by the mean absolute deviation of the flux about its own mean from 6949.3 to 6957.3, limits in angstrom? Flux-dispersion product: 35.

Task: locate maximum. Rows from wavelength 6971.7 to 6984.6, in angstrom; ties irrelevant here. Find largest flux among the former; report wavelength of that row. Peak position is 6977.36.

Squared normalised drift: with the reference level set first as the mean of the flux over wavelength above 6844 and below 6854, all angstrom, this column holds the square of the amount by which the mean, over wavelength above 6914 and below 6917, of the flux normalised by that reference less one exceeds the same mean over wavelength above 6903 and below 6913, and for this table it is 0.0000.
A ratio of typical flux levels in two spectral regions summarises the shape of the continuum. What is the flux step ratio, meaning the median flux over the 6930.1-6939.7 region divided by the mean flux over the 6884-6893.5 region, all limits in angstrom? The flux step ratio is 0.989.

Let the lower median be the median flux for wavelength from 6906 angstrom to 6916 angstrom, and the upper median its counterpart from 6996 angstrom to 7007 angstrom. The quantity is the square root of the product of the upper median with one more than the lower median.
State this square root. 61.02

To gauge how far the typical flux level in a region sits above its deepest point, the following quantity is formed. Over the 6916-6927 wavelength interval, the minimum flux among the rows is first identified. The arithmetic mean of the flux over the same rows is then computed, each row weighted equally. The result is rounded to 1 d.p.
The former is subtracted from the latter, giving 0.8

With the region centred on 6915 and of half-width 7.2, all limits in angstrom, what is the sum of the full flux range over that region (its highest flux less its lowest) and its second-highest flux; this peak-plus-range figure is 64.3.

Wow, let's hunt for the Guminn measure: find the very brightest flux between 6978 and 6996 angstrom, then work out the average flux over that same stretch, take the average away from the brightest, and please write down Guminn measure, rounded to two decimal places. 1.79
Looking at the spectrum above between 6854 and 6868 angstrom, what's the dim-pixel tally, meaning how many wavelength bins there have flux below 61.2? 3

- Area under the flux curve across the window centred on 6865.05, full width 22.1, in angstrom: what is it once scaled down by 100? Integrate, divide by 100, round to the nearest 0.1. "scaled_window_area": 13.6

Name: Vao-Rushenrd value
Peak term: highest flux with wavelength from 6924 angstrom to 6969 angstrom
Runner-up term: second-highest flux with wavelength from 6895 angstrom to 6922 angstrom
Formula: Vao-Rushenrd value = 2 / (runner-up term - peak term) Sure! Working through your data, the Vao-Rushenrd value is -1.5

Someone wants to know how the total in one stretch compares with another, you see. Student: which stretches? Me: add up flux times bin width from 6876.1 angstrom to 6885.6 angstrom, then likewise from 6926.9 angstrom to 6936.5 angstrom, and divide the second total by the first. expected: 1.0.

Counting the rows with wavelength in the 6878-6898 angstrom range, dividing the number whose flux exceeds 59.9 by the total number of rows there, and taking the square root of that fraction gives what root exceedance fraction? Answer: 0.92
